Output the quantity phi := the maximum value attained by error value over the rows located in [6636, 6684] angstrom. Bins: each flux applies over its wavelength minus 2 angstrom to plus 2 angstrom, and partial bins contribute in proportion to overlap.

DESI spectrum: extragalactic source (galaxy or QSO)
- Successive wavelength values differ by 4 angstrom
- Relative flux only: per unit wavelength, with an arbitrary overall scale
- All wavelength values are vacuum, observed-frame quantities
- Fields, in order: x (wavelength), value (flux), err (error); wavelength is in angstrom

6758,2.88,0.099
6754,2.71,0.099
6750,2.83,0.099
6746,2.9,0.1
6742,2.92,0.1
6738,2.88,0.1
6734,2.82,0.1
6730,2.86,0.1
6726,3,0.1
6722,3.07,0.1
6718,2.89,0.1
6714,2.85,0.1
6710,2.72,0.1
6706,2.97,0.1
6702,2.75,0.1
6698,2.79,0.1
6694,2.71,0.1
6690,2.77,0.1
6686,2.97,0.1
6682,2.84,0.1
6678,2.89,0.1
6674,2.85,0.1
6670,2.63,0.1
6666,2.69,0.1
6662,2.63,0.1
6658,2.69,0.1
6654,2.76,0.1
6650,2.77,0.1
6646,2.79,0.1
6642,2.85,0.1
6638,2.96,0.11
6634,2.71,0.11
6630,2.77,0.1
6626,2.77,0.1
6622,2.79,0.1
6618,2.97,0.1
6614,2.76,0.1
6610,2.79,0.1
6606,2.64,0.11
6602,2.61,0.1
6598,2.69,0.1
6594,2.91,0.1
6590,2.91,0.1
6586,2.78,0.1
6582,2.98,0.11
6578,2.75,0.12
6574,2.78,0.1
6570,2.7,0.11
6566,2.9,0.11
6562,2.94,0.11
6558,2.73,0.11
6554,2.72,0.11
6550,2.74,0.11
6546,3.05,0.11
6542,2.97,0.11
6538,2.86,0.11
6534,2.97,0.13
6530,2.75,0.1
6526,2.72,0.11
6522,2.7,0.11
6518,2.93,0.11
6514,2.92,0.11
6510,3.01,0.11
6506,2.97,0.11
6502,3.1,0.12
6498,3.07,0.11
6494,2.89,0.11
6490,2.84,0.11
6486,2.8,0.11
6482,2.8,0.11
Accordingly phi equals 0.110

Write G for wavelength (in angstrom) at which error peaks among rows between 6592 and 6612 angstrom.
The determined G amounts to 6606 angstrom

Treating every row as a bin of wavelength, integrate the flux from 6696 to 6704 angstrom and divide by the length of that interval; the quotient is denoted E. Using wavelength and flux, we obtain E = 2.77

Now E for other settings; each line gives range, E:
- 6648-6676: 2.72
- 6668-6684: 2.80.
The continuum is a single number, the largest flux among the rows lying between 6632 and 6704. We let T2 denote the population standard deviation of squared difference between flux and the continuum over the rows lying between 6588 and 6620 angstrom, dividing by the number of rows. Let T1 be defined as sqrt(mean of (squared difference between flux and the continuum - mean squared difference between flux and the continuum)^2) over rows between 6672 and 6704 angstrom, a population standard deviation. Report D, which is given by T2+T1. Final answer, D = 0.069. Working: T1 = 0.022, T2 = 0.047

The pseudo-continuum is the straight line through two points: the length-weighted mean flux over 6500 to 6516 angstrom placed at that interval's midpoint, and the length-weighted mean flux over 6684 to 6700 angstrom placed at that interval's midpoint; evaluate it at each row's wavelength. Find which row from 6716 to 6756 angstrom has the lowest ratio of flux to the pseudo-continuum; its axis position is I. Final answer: 6754 angstrom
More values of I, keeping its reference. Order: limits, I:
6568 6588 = 6570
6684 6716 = 6694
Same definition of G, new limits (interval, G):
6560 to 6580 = 6578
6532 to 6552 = 6534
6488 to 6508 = 6502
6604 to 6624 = 6606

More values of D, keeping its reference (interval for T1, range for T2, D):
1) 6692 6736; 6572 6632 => 0.060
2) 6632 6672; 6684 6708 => 0.062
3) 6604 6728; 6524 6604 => 0.068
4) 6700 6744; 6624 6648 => 0.041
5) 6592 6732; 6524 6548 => 0.061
